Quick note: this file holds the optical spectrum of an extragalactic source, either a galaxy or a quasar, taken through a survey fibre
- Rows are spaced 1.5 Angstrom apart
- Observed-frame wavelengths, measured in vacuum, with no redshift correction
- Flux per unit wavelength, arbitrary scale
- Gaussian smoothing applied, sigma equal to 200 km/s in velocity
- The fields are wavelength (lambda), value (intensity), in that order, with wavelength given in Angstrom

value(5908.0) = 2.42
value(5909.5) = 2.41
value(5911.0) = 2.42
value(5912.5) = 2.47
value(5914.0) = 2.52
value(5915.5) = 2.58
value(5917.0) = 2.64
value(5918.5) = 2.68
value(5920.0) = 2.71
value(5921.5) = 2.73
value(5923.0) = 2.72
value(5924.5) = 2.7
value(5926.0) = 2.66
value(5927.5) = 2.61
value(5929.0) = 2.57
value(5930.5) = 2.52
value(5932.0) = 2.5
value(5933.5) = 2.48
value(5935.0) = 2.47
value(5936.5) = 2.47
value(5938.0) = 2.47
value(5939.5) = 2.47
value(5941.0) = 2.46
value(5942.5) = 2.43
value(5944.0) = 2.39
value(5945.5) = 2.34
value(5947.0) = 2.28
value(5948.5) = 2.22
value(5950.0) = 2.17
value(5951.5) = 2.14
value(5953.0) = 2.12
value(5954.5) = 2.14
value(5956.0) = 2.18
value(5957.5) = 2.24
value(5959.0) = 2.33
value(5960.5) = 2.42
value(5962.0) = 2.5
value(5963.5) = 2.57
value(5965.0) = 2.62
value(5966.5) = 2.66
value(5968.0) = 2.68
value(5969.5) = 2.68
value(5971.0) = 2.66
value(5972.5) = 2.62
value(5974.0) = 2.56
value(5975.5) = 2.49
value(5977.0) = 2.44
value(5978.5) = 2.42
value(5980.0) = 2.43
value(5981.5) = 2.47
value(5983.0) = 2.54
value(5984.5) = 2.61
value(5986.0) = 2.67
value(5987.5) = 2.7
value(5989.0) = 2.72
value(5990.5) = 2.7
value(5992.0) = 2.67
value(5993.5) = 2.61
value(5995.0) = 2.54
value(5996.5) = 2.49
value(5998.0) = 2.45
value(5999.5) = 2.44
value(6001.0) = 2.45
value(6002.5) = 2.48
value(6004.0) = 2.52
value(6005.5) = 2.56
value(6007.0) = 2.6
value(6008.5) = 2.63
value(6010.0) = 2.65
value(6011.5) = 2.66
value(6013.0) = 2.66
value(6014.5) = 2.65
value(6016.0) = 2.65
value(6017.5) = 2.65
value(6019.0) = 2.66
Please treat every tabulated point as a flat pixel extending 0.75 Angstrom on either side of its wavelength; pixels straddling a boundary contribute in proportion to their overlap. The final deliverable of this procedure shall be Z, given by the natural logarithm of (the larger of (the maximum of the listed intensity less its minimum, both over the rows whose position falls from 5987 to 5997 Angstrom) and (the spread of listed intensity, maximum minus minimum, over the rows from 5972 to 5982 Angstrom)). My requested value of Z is -1.5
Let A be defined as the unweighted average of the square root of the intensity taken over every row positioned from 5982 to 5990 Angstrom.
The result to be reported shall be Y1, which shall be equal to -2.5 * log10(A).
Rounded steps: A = 1.63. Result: -0.53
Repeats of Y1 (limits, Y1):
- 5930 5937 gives -0.49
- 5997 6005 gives -0.49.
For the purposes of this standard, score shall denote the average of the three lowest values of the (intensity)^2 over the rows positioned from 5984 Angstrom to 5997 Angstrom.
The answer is 6.5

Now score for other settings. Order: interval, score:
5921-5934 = 6.3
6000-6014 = 6.2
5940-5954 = 4.6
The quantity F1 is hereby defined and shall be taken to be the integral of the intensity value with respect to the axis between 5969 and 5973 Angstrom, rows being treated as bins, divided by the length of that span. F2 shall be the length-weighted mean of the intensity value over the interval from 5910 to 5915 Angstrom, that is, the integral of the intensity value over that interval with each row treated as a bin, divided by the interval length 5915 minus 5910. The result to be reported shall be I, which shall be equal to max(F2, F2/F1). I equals 2.47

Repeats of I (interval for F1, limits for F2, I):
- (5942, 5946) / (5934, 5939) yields 2.47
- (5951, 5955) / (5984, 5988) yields 2.66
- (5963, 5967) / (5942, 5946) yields 2.39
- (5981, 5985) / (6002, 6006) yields 2.52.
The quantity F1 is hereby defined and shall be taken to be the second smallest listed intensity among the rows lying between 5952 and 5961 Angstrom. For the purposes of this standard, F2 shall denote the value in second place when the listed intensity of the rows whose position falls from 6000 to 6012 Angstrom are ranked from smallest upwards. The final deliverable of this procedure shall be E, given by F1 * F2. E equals 5.3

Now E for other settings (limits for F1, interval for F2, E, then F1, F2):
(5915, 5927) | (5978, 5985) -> 6.4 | 2.64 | 2.43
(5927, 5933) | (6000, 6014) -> 6.2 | 2.52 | 2.48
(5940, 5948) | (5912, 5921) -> 5.9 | 2.34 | 2.52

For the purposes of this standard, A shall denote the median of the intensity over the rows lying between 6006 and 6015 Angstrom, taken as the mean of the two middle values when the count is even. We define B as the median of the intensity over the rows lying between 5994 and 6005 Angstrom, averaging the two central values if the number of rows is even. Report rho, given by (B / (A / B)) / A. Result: 0.88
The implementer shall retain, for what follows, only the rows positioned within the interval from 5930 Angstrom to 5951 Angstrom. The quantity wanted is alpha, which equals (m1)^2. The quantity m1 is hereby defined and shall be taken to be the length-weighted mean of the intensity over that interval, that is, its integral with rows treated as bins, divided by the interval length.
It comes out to 5.76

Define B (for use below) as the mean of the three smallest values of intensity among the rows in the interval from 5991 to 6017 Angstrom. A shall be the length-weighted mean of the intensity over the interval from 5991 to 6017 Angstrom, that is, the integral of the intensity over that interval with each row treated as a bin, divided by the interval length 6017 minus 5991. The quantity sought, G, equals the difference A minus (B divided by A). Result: 1.62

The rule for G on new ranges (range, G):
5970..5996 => 1.64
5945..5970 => 1.47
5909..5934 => 1.65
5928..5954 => 1.48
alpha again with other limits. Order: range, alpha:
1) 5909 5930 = 6.77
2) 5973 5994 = 6.62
